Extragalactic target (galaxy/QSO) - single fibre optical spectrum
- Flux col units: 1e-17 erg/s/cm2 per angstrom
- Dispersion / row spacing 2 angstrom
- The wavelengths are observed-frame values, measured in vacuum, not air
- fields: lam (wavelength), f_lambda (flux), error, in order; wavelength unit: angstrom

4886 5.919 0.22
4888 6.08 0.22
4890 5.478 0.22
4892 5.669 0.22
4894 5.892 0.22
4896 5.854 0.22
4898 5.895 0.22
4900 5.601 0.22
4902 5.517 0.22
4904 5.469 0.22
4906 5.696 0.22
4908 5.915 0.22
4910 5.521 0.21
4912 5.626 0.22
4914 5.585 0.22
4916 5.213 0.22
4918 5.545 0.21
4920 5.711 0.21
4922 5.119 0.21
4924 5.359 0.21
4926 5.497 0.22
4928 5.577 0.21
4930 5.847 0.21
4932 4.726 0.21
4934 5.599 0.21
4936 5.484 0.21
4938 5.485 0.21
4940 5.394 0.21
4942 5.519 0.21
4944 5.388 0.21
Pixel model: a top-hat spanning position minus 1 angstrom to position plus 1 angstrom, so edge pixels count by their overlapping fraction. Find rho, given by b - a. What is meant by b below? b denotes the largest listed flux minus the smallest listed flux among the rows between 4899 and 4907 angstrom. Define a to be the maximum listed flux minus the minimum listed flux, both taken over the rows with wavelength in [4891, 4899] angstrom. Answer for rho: 0.0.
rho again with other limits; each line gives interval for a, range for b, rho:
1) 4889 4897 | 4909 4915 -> -0.3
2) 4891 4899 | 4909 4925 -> 0.4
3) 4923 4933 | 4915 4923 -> -0.5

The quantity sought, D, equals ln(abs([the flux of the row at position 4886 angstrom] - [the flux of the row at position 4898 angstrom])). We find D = -3.7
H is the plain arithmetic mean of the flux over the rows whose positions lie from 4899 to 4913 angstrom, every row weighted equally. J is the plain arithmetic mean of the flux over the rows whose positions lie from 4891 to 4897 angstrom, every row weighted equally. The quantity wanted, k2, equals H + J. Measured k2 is 11.4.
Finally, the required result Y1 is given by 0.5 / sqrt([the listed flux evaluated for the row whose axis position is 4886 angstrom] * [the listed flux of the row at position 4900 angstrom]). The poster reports 0.087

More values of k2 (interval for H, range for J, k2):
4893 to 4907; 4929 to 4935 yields 11.1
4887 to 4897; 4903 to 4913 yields 11.4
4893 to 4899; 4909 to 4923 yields 11.4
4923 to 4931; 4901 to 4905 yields 11.1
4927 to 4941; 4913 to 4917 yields 10.8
